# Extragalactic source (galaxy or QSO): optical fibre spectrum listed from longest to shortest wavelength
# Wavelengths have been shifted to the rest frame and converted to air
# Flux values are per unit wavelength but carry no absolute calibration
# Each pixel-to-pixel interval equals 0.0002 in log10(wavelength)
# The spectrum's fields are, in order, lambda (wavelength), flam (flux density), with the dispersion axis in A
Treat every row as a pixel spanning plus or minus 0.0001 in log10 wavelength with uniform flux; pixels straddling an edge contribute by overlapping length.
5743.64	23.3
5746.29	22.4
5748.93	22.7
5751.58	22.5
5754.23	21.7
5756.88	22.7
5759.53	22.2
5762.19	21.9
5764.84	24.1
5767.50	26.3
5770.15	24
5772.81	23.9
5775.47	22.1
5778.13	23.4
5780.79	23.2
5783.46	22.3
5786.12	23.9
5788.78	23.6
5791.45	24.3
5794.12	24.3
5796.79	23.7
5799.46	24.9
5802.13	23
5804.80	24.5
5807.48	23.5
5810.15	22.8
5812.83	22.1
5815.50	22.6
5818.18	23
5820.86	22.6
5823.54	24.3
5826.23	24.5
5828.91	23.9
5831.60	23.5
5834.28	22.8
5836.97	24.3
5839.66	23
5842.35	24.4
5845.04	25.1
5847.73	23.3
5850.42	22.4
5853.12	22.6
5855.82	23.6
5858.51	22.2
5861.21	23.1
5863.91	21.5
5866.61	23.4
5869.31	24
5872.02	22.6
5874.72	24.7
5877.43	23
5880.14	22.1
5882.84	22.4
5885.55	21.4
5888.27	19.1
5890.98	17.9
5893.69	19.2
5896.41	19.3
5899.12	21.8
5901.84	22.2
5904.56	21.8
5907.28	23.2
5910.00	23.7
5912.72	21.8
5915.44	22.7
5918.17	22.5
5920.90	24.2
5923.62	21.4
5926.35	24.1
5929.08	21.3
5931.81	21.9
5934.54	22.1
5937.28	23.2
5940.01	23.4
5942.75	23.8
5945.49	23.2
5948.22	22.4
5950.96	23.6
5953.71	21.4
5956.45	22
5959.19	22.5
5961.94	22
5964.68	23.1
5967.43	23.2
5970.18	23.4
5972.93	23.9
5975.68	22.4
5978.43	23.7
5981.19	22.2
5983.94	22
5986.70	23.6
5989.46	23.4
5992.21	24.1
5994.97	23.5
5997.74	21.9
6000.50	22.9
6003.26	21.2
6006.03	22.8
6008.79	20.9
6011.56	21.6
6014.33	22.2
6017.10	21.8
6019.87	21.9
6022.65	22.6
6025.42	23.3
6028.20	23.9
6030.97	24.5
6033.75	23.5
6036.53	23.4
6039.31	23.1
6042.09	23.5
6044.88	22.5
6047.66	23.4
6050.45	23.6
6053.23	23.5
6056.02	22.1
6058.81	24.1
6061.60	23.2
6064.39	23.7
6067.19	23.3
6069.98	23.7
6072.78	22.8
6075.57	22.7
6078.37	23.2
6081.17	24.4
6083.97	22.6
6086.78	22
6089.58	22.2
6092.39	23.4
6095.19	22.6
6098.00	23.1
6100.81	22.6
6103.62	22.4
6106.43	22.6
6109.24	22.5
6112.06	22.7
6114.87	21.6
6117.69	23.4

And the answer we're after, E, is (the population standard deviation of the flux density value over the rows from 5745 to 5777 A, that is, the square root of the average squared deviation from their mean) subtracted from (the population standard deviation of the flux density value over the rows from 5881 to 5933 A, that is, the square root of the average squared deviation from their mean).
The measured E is 0.43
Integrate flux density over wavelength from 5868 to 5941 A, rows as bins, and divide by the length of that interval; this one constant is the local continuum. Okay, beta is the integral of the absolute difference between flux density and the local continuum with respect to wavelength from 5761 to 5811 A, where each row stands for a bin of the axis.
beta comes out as 80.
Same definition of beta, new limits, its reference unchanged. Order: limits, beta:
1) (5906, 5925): 18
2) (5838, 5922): 106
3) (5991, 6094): 106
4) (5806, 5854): 61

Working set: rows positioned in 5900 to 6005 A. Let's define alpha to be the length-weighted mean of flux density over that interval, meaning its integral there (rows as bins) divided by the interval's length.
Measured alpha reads 22.8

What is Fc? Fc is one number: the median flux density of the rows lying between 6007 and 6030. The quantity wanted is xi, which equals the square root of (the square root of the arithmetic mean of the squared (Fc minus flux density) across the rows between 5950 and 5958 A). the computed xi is 0.99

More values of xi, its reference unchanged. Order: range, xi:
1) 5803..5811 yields 1.30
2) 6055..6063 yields 1.17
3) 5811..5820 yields 0.80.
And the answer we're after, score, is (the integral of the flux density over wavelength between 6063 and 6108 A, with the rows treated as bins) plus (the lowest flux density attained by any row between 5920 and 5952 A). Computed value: 1054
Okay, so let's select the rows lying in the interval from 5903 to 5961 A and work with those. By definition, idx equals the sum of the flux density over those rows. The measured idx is 476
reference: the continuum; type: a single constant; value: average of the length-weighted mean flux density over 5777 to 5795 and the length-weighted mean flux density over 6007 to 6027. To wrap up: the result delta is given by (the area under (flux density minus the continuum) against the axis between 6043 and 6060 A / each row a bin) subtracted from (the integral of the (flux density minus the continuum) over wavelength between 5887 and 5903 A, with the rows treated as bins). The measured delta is -53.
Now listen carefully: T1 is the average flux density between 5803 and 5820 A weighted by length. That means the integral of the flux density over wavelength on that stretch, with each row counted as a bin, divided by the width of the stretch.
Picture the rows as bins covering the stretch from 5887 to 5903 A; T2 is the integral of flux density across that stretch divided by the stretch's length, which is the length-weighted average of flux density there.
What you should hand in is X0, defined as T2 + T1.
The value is 43.0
